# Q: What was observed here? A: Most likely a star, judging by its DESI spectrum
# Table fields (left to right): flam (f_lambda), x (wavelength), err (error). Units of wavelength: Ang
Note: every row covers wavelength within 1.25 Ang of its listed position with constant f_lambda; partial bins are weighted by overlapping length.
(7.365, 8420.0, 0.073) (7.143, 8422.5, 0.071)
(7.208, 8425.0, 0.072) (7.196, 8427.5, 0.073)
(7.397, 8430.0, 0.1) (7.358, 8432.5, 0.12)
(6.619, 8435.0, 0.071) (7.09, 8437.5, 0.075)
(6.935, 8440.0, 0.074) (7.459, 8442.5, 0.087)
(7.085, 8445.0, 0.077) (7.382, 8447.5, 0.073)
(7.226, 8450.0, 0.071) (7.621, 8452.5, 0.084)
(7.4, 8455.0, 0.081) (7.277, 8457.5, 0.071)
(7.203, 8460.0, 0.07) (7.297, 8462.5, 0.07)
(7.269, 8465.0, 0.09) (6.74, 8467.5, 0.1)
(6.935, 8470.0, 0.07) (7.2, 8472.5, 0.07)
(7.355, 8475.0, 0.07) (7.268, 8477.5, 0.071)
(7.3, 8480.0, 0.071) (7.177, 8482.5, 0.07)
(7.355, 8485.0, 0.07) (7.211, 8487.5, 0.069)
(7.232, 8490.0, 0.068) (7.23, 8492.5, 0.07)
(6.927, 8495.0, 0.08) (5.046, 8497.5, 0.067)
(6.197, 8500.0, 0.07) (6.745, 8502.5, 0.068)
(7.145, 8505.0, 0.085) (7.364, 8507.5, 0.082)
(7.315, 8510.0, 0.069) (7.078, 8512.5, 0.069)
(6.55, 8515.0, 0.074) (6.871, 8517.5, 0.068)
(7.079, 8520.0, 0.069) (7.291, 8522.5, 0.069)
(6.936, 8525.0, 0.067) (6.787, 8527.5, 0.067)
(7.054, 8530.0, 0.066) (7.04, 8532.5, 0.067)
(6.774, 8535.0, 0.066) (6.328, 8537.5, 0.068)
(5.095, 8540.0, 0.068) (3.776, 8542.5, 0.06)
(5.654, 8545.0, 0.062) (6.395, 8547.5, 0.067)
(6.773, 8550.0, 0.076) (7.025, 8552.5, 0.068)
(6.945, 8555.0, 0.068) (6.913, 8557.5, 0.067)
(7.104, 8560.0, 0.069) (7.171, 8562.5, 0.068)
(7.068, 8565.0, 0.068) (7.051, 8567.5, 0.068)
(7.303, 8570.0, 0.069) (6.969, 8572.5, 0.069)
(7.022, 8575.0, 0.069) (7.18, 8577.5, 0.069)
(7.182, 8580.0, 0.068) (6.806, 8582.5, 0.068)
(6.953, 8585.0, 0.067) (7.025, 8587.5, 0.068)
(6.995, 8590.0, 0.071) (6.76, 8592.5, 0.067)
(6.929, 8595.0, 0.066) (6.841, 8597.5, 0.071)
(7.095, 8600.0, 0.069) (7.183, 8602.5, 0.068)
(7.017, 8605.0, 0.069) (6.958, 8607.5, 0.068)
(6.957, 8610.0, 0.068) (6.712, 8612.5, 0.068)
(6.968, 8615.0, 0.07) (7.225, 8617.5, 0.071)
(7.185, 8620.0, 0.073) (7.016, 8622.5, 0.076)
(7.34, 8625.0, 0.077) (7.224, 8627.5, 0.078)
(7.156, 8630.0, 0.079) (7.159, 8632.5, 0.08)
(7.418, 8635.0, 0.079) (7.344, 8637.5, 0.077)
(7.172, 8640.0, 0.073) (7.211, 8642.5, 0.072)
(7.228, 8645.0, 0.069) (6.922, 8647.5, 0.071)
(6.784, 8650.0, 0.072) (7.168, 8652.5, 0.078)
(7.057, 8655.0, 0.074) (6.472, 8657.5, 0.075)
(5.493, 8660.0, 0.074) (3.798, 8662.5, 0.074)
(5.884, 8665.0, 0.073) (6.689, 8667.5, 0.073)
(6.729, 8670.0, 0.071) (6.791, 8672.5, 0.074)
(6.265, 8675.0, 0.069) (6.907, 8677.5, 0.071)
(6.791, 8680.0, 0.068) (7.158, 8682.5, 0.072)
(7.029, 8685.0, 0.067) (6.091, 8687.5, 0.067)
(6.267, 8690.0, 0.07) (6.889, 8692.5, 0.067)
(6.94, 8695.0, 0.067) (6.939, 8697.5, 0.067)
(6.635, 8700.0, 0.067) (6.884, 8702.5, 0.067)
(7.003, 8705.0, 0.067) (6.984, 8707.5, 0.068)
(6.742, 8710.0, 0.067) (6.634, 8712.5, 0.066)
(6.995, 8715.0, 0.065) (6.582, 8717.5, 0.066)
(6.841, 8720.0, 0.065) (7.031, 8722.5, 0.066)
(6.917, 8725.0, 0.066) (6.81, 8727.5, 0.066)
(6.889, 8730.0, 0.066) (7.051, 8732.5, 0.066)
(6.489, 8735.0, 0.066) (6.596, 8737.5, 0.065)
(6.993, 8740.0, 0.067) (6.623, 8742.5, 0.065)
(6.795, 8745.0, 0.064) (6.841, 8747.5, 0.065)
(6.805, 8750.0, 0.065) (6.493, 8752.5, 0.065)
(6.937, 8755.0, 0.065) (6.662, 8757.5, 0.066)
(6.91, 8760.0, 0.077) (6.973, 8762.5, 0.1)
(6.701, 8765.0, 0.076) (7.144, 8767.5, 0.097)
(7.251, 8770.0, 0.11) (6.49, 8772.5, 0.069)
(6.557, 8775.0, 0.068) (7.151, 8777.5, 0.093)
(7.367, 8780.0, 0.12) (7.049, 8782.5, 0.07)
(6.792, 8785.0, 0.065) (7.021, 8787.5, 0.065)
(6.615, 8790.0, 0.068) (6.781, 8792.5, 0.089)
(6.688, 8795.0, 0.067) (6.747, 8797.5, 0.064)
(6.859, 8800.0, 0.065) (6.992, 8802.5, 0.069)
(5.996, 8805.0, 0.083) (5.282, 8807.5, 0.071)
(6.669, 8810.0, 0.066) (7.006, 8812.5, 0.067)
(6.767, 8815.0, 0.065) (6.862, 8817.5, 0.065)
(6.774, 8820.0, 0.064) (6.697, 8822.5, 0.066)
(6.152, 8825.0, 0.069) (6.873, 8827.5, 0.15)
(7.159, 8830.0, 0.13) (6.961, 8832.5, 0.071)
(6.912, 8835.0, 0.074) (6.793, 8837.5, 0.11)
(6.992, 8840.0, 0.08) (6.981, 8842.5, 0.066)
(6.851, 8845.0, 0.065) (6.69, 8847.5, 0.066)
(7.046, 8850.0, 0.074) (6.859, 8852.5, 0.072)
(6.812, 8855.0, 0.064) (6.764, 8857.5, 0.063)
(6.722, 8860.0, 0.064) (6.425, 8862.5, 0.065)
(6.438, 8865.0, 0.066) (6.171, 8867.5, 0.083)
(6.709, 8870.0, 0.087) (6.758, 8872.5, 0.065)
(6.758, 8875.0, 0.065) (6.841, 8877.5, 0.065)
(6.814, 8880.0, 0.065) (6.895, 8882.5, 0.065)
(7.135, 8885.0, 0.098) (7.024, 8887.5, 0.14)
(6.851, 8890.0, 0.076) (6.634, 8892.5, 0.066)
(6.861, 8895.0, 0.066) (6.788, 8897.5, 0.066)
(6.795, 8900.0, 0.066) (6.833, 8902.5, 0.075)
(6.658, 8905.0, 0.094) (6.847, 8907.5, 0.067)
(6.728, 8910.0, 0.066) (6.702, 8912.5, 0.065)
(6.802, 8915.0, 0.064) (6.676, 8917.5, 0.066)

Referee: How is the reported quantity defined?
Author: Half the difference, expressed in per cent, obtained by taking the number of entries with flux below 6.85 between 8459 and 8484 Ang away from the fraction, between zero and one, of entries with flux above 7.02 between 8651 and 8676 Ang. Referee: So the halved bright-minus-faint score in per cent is -40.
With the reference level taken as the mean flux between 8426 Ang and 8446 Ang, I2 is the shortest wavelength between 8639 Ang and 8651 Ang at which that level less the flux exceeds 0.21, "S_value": 8647.5 Ang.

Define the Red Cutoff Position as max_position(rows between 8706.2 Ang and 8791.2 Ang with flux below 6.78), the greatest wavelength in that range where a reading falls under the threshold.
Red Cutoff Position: 8790.0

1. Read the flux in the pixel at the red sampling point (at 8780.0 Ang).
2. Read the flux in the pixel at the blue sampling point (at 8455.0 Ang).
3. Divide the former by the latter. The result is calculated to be 1.00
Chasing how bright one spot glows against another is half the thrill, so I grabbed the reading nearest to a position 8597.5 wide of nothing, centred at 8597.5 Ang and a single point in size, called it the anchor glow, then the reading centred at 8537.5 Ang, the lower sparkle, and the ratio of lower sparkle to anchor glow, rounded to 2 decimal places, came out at 0.93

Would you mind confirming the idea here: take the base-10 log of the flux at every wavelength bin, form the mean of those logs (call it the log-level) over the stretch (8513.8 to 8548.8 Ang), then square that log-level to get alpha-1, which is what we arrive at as 0.641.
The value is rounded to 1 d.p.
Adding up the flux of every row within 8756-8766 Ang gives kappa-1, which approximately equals 27.2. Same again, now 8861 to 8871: 25.7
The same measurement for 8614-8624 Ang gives 28.4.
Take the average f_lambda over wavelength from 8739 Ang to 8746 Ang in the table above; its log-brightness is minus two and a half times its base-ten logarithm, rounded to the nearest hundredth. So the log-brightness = -2.08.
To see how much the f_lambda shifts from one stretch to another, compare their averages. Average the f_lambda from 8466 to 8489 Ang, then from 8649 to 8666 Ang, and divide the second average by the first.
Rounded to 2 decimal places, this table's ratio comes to 0.85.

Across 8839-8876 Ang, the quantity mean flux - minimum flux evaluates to 0.56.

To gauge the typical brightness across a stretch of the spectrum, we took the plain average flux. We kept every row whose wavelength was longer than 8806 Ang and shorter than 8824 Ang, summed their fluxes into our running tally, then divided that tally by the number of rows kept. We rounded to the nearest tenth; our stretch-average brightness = 6.6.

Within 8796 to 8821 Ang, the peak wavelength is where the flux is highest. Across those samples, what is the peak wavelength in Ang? 8812.5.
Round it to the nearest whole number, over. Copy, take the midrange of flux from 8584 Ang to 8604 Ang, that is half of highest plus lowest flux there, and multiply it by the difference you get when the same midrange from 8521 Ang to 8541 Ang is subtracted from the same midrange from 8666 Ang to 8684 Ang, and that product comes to 4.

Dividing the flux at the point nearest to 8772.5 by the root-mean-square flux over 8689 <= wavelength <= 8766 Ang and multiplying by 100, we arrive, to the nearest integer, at 95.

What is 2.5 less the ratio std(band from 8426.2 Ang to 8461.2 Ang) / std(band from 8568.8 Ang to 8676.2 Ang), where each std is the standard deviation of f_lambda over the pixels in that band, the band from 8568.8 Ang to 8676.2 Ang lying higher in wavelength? 2.1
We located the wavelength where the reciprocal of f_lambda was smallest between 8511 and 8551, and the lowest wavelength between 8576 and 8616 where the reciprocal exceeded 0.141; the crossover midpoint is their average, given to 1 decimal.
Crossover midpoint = 8552.5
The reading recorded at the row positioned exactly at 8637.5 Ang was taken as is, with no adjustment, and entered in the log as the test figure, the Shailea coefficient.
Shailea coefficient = 7.344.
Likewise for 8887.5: 7.024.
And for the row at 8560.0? 7.104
